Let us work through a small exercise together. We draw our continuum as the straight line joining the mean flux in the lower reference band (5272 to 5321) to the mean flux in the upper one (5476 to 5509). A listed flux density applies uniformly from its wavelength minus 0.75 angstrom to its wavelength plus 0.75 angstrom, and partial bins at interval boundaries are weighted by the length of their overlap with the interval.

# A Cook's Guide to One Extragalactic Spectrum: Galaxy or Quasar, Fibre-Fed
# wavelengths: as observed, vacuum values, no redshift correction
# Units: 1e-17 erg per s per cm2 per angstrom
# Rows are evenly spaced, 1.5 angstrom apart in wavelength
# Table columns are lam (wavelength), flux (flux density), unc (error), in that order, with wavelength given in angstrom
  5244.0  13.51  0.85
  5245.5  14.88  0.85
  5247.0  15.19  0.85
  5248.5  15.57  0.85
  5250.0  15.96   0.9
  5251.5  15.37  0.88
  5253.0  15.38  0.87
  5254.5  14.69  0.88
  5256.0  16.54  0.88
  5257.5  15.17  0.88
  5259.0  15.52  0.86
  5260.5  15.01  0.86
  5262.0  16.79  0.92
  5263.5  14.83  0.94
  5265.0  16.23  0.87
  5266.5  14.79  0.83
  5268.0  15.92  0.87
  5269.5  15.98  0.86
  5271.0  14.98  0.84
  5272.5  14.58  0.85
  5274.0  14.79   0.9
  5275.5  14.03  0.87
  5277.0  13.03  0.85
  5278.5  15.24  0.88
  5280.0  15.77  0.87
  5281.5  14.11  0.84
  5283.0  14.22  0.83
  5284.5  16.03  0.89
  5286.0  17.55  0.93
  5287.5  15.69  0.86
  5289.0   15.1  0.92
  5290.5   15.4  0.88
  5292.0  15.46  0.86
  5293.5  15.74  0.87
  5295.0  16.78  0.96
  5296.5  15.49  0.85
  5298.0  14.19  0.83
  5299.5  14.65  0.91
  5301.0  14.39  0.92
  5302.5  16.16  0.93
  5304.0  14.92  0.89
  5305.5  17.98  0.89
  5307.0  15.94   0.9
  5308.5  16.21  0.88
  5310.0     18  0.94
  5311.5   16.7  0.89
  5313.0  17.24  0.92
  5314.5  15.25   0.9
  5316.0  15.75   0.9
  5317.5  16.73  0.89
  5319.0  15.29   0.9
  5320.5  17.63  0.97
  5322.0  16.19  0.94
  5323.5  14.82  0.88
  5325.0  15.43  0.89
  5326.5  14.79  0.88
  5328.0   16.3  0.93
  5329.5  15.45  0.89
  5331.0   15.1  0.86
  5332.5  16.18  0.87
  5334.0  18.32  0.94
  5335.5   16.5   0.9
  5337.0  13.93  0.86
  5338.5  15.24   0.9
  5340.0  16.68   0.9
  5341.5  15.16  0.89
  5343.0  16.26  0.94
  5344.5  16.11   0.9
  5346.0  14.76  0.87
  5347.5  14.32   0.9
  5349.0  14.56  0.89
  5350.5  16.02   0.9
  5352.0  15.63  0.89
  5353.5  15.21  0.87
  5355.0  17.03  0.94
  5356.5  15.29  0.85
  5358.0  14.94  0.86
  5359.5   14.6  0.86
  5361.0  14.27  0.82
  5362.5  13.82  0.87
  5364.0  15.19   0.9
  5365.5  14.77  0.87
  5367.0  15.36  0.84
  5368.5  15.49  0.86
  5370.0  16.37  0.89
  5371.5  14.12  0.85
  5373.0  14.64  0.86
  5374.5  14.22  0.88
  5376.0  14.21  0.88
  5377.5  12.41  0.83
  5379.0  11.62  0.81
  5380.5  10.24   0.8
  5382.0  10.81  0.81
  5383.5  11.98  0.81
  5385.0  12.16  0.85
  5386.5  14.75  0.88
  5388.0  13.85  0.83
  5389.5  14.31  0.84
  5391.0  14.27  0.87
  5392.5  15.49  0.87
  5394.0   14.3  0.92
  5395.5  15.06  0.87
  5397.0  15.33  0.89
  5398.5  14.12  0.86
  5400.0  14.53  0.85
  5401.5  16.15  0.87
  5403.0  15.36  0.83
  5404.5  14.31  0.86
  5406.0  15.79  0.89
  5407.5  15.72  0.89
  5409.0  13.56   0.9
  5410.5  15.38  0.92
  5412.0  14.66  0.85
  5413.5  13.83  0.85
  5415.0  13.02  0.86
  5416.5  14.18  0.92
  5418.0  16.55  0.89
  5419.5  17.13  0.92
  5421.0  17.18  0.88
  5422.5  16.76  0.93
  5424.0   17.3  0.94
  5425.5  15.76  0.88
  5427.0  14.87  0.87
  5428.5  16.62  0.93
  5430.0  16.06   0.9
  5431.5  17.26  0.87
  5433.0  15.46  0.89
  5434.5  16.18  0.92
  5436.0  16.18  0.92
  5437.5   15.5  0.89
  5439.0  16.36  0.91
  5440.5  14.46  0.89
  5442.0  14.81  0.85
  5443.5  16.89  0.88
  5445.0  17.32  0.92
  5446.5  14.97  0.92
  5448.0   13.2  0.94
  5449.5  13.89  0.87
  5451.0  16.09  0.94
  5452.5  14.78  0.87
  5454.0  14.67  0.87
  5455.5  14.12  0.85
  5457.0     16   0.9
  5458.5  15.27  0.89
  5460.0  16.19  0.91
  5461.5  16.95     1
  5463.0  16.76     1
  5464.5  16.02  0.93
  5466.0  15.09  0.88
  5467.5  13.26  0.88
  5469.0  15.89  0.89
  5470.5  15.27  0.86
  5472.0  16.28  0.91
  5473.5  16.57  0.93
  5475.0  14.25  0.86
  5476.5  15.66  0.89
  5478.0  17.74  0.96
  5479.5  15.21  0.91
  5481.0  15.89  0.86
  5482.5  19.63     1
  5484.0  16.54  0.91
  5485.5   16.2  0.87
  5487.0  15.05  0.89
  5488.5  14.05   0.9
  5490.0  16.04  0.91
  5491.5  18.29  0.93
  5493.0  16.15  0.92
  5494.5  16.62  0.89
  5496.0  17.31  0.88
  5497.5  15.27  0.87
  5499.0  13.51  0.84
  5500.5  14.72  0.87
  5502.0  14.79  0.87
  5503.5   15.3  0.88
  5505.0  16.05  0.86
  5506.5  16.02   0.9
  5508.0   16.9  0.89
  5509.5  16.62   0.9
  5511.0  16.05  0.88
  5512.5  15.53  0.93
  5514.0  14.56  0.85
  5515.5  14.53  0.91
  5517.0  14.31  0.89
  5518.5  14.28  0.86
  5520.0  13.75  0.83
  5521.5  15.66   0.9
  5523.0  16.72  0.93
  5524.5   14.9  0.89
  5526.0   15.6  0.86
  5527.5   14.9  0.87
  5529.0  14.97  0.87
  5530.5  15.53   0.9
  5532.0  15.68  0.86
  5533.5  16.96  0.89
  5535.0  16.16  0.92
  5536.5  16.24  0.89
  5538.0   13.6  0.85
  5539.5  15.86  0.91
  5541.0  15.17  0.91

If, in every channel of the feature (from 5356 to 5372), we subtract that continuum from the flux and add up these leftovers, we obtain -9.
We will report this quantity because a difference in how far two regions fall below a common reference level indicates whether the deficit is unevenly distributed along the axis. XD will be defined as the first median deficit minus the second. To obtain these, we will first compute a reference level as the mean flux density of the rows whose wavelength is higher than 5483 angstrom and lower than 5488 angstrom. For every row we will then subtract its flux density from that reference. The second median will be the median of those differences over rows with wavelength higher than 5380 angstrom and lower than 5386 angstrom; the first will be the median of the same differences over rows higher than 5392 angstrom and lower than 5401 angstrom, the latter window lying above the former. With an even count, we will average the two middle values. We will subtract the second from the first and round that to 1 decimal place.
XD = -3.4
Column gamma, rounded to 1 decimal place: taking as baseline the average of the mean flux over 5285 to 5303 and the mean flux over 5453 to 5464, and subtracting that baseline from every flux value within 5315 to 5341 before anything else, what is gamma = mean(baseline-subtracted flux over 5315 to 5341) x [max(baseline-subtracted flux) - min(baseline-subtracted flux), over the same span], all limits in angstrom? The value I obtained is 1.2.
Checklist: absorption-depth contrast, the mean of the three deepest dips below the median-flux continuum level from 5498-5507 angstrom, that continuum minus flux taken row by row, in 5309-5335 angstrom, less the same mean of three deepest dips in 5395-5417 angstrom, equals -1.4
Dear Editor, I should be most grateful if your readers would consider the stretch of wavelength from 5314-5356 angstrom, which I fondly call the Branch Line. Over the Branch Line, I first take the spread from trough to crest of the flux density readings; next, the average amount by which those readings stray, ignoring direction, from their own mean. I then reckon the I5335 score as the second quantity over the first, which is 0.181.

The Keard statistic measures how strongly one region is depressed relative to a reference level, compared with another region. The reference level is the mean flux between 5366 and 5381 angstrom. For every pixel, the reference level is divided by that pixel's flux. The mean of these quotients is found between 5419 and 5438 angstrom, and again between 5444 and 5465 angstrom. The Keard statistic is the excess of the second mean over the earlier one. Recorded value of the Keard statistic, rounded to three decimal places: 0.052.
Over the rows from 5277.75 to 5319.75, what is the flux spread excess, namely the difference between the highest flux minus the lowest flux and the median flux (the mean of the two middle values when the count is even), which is -11.8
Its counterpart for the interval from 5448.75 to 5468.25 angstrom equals -11.6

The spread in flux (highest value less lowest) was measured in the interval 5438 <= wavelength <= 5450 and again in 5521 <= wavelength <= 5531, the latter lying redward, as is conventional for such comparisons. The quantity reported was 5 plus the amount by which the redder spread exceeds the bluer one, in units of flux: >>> 2.7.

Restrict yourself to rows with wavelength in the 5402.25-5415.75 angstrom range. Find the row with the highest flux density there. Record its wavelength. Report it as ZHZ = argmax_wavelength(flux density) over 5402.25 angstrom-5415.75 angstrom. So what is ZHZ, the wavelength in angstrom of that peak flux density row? 5406.0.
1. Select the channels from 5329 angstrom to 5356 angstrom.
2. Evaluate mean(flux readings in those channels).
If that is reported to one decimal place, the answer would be 15.7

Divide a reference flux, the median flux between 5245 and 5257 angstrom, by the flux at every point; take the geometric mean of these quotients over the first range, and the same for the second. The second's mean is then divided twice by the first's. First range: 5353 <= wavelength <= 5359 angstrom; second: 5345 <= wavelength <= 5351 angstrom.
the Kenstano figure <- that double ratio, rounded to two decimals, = 1.06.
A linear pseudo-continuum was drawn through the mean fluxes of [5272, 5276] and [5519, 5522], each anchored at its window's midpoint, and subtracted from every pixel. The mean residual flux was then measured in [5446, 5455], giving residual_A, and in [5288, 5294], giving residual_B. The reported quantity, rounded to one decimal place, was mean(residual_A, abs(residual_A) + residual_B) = 0.5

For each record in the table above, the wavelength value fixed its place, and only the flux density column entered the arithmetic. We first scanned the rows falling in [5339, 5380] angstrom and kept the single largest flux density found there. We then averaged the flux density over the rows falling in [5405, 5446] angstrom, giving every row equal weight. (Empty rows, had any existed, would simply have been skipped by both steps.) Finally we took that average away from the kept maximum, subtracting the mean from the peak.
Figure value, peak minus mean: 1.3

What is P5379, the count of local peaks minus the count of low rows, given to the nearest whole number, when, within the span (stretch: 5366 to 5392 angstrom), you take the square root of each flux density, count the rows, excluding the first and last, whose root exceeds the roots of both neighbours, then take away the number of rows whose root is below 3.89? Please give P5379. -10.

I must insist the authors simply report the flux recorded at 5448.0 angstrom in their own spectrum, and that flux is 13.2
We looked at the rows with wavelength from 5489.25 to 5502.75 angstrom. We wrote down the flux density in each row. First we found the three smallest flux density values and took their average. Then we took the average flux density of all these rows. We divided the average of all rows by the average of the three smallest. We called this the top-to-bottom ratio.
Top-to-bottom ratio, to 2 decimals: 1.11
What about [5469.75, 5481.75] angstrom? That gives 1.06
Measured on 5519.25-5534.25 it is 1.07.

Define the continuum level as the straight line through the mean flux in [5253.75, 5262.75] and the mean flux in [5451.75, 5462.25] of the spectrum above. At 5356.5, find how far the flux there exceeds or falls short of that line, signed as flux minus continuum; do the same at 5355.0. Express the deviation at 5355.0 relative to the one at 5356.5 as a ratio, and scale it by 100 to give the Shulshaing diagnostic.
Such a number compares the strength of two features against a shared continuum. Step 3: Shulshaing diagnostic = -643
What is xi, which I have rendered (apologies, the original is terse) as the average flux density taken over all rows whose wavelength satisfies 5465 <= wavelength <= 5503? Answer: 15.8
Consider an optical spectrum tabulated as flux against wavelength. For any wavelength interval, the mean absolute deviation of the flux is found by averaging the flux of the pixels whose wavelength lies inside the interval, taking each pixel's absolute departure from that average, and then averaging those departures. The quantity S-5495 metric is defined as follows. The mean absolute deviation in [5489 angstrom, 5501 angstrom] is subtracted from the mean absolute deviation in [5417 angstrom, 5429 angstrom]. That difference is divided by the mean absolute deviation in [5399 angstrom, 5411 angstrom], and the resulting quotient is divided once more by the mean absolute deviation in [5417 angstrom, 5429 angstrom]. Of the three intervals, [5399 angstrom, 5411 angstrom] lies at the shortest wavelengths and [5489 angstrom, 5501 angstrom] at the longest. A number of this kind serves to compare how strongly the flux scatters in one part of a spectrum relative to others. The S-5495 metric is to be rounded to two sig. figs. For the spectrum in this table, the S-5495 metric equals -1.2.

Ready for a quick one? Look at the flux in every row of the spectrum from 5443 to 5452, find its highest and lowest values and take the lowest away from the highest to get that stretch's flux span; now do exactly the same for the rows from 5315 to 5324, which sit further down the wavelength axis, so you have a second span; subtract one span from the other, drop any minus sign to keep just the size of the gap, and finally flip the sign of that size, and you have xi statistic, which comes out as -1.3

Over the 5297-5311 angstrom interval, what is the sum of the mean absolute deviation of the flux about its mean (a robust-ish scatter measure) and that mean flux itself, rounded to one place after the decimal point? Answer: 17.0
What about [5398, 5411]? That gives 15.8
